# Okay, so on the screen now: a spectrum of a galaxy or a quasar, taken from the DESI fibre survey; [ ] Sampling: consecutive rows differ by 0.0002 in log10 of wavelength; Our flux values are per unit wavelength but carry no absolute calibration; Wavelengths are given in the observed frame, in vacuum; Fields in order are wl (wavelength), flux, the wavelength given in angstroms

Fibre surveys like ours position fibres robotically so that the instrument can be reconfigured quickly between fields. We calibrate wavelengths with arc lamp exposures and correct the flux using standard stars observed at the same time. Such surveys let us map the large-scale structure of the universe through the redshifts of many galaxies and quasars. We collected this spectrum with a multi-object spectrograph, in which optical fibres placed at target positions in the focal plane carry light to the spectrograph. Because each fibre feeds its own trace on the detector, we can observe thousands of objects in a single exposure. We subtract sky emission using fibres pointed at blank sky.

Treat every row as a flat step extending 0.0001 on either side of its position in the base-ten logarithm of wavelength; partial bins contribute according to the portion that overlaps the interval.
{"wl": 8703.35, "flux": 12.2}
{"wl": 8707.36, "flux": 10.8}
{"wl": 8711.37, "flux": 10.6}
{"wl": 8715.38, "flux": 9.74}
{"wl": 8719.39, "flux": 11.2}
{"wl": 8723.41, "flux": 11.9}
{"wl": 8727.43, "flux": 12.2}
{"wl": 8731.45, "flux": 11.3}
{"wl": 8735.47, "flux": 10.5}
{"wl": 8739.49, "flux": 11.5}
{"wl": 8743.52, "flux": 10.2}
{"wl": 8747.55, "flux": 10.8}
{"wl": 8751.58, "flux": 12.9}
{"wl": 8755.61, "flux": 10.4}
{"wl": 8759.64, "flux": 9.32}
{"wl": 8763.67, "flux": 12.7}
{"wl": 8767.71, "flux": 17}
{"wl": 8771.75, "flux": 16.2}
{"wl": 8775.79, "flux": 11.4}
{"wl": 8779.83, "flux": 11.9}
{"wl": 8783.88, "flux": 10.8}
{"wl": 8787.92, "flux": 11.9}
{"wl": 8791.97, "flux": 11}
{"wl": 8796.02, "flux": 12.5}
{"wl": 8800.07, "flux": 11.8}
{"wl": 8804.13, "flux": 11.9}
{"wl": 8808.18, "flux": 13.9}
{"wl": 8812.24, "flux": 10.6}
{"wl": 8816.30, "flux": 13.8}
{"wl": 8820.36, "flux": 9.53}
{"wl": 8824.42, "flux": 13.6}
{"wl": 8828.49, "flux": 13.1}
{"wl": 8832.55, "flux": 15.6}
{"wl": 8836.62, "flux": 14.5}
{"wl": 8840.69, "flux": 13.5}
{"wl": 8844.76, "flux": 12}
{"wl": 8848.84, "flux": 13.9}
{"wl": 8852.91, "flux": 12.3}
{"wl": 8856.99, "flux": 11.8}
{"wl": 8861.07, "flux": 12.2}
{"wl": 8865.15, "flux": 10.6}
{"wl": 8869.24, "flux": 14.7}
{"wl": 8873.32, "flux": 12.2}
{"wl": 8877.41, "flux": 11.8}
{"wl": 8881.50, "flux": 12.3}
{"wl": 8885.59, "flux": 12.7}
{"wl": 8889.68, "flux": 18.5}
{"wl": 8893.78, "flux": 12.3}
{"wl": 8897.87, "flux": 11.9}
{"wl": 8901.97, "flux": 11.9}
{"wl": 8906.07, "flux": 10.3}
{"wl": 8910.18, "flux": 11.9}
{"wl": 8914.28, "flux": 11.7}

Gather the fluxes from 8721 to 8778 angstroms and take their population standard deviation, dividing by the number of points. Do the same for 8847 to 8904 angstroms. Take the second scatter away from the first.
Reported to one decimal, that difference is 0.3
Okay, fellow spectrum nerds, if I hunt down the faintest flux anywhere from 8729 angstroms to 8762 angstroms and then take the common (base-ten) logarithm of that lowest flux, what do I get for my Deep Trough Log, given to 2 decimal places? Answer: 0.97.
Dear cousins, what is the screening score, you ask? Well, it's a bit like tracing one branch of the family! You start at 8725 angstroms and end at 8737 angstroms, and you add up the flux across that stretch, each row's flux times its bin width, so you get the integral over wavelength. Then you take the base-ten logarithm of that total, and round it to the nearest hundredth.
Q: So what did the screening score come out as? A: 2.14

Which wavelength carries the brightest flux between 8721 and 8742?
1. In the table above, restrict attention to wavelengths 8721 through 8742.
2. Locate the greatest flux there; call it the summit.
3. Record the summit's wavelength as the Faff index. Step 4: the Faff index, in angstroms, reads 8727.43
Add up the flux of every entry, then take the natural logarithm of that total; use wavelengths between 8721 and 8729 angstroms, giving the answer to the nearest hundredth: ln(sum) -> 3.18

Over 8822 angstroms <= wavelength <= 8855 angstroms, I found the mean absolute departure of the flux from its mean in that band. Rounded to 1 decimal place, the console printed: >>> 0.8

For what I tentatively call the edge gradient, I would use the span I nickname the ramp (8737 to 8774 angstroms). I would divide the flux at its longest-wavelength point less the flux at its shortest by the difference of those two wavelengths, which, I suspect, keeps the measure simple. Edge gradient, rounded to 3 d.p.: 0.146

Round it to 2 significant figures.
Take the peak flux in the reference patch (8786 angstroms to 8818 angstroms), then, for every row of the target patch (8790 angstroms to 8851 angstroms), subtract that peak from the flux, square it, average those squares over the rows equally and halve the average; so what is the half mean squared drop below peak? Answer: 1.9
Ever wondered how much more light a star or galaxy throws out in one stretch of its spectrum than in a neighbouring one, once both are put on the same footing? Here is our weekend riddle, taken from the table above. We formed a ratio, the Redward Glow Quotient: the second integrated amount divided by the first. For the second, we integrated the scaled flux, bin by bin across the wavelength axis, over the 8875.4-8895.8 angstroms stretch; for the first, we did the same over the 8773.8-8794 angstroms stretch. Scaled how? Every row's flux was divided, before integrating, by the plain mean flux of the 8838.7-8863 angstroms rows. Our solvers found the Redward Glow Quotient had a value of 1.20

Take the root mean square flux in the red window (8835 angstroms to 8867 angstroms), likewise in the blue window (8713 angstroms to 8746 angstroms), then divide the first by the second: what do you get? 1.1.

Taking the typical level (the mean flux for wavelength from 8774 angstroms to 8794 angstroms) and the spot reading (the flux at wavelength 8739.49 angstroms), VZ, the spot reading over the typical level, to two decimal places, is 1.01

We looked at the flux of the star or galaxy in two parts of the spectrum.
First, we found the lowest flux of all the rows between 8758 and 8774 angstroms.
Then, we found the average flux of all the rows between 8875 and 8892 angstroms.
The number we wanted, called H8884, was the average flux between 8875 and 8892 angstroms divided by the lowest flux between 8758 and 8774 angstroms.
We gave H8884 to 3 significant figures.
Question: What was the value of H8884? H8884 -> 1.48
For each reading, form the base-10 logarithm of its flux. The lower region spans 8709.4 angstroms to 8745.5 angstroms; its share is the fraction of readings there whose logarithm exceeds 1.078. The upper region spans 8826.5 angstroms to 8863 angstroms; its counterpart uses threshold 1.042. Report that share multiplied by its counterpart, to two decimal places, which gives 0.11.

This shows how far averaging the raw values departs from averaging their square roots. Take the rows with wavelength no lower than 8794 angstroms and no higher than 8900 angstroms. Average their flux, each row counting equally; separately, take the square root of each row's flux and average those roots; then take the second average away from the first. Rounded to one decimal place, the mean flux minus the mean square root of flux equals 9.3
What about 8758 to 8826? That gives 8.8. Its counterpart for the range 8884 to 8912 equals 9.2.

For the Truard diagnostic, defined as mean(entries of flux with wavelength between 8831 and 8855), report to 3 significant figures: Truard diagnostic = 13.6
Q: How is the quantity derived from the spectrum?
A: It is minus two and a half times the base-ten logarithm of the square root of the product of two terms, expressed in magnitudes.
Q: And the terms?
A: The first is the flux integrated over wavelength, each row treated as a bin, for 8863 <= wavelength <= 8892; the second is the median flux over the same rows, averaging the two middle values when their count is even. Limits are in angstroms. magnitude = -4.59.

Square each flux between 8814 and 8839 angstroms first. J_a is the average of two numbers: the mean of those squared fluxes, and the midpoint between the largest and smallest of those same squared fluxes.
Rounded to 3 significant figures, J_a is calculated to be 174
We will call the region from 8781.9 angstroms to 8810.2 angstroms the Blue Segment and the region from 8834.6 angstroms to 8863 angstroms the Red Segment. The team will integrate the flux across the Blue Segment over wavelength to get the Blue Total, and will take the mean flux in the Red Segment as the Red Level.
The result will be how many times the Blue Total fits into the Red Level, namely 0.0380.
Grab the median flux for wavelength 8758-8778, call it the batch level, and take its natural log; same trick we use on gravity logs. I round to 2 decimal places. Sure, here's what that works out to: 2.54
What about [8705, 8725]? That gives 2.38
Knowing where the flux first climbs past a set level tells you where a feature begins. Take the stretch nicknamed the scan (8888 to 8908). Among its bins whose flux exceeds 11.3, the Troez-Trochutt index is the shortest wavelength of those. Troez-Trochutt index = 8889.68 angstroms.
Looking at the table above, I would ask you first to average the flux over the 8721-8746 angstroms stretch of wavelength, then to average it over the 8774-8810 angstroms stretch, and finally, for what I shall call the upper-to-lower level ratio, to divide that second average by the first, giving 1.06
